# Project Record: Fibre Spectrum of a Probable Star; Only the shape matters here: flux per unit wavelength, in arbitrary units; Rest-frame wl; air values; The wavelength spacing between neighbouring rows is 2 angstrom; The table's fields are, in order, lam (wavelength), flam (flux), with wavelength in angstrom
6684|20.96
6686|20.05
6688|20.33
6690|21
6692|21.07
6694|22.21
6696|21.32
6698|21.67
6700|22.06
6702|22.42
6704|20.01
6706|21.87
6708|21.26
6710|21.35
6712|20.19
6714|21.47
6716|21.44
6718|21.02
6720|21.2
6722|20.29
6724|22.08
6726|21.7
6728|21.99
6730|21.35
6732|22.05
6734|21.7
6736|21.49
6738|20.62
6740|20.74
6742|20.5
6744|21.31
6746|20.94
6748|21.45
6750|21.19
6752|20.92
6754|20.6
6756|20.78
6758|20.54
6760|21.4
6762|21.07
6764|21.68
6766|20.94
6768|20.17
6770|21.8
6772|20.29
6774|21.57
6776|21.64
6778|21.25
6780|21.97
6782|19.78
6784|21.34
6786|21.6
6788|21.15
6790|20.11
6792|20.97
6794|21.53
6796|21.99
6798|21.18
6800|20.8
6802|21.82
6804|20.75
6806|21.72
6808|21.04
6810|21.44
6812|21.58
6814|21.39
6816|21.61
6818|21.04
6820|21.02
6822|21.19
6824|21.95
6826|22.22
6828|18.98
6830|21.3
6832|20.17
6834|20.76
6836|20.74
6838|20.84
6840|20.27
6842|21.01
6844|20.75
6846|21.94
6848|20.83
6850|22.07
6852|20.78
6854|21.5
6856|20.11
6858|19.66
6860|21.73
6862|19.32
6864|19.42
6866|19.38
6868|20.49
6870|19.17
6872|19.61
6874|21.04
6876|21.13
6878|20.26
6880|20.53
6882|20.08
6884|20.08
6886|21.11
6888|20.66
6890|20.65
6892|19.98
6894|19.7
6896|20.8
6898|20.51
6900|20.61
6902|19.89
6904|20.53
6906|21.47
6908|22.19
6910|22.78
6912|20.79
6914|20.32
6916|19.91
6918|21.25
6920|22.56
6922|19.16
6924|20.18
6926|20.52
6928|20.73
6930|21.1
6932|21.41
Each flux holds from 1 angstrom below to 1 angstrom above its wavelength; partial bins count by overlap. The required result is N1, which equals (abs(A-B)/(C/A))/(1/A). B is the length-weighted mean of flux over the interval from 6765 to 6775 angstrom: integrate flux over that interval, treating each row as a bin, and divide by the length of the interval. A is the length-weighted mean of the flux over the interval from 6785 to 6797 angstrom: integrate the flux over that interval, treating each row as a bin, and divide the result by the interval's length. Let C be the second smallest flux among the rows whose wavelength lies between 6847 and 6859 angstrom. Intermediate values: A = 21.2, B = 21.0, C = 20.11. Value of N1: 6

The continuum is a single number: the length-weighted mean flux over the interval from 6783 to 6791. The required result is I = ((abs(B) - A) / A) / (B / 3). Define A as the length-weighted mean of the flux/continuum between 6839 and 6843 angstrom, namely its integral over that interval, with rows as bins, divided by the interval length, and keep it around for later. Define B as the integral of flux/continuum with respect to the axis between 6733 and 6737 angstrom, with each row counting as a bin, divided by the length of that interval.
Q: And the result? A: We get 0.14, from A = 0.98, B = 1.03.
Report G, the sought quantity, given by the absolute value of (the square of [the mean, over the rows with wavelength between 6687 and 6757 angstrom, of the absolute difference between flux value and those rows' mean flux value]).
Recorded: 0.2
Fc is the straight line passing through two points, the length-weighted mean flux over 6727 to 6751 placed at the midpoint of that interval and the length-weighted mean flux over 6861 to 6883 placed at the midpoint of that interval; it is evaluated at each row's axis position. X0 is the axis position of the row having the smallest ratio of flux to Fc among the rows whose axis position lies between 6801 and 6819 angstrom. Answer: 6804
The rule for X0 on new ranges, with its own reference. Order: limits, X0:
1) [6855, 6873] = 6870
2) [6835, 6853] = 6840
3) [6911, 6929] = 6922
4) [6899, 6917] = 6902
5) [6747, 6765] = 6758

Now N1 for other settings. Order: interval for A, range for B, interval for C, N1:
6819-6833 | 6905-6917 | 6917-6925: 6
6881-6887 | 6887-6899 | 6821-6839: 1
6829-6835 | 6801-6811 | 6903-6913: 13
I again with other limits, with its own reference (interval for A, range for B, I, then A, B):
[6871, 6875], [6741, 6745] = 0.09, 0.97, 0.99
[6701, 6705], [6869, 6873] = -0.28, 1.01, 0.92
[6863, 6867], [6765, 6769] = 0.18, 0.92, 0.98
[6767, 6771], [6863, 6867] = -0.25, 1.00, 0.92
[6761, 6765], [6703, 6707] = -0.06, 1.02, 0.99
